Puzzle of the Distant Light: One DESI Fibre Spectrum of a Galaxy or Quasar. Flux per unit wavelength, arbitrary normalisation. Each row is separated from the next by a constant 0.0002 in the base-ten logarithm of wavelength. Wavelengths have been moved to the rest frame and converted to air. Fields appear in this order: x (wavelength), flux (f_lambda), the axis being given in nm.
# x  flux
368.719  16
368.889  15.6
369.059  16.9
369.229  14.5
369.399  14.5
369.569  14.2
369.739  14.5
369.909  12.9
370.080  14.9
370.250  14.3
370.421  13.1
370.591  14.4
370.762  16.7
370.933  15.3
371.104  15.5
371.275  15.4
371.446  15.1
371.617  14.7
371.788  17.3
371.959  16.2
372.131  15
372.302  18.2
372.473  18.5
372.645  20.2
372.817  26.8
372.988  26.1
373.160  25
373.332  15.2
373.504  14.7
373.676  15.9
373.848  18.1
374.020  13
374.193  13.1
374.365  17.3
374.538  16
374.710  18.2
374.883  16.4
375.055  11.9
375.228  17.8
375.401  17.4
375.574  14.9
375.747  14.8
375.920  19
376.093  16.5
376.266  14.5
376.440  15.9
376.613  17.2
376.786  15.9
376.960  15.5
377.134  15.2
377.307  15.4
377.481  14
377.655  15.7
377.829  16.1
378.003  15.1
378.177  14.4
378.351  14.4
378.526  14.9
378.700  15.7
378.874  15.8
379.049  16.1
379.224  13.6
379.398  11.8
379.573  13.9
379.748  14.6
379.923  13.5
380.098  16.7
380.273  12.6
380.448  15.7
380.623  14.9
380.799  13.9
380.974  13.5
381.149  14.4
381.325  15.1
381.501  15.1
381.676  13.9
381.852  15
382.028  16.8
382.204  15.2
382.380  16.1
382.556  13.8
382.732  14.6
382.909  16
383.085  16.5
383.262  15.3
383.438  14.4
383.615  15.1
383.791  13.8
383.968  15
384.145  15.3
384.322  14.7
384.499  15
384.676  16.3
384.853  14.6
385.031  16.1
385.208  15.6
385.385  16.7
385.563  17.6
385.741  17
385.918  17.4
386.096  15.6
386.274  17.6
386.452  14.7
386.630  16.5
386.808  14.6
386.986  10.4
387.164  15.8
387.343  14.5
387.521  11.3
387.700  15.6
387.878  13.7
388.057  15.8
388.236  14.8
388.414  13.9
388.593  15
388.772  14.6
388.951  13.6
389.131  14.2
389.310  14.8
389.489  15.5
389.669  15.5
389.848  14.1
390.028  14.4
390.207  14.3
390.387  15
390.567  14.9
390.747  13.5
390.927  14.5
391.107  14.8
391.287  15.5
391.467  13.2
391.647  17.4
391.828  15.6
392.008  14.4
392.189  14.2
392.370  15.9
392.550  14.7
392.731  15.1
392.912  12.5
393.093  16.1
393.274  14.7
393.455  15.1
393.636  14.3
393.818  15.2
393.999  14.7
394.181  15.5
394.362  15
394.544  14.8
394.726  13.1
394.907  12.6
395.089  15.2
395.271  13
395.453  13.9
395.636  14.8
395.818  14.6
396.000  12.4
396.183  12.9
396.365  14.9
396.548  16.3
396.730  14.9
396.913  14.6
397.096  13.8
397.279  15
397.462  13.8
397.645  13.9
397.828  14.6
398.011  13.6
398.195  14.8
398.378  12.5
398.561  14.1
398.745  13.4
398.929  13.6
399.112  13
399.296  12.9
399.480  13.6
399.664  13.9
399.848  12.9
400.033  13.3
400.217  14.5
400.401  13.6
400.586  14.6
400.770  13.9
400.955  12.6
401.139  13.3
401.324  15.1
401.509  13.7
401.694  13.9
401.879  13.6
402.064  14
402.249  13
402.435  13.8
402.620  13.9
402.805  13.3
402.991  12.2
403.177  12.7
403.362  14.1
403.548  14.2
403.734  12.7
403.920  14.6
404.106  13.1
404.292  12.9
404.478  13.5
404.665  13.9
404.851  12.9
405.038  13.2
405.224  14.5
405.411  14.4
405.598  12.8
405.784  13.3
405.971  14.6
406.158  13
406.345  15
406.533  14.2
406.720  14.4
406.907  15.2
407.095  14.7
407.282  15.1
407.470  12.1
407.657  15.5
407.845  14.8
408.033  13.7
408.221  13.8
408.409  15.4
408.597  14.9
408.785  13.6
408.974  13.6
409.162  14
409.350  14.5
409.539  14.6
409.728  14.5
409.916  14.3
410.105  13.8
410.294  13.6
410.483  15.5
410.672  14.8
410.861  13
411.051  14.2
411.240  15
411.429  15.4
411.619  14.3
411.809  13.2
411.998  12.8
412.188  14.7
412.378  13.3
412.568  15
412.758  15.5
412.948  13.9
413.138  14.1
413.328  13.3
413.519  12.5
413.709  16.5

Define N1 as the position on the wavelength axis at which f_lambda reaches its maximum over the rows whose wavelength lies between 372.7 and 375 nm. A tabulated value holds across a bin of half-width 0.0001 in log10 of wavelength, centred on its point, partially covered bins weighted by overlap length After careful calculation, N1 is 372.817 nm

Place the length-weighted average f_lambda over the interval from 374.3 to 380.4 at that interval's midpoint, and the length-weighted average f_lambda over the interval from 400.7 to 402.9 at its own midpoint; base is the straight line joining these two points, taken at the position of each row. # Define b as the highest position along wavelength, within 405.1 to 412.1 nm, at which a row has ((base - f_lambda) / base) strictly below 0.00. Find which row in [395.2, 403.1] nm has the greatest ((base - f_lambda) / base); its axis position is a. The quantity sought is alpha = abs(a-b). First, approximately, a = 396.000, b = 411.809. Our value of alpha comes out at 15.81 nm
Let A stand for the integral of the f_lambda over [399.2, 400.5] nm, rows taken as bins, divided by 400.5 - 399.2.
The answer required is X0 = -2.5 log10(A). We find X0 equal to -2.83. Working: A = 13.52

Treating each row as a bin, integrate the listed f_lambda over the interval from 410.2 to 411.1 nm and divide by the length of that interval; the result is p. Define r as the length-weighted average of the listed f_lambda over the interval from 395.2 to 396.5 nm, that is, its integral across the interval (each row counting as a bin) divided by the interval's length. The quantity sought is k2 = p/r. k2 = 1.02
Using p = 14.2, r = 13.9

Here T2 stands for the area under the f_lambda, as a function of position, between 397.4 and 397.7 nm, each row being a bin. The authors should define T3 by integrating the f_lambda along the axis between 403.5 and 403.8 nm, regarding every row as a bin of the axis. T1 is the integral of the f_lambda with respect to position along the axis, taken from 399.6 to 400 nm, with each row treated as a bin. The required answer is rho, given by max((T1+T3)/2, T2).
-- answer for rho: 4.7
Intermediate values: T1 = 5.3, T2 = 4.2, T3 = 4.0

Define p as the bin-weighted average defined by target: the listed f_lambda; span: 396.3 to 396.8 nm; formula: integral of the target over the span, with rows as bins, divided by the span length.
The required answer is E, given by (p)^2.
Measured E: 238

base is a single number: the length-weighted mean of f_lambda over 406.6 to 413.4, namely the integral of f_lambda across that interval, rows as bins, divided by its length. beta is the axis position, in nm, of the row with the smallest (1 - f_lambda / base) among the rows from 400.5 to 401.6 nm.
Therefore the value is 401.324 nm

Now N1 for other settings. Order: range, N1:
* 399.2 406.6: 401.324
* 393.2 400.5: 396.548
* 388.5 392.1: 391.647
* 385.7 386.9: 386.274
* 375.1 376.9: 375.920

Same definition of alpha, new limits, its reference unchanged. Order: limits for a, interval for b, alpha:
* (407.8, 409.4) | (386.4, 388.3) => 20.55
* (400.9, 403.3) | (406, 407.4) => 4.29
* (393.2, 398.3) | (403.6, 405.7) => 9.41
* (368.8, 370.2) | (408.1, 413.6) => 43.42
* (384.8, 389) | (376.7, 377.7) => 9.33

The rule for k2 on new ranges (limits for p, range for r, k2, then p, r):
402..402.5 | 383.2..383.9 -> 0.93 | 13.6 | 14.6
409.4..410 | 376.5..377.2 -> 0.91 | 14.5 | 16.0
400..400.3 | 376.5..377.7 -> 0.90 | 14.0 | 15.6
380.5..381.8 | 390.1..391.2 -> 1.00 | 14.5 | 14.5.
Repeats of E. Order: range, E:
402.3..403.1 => 176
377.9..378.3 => 219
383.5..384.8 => 225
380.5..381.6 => 211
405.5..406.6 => 191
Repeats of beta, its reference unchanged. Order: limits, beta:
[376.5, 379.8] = 376.613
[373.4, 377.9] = 375.920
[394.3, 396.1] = 395.089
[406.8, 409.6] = 407.657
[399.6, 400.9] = 400.586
